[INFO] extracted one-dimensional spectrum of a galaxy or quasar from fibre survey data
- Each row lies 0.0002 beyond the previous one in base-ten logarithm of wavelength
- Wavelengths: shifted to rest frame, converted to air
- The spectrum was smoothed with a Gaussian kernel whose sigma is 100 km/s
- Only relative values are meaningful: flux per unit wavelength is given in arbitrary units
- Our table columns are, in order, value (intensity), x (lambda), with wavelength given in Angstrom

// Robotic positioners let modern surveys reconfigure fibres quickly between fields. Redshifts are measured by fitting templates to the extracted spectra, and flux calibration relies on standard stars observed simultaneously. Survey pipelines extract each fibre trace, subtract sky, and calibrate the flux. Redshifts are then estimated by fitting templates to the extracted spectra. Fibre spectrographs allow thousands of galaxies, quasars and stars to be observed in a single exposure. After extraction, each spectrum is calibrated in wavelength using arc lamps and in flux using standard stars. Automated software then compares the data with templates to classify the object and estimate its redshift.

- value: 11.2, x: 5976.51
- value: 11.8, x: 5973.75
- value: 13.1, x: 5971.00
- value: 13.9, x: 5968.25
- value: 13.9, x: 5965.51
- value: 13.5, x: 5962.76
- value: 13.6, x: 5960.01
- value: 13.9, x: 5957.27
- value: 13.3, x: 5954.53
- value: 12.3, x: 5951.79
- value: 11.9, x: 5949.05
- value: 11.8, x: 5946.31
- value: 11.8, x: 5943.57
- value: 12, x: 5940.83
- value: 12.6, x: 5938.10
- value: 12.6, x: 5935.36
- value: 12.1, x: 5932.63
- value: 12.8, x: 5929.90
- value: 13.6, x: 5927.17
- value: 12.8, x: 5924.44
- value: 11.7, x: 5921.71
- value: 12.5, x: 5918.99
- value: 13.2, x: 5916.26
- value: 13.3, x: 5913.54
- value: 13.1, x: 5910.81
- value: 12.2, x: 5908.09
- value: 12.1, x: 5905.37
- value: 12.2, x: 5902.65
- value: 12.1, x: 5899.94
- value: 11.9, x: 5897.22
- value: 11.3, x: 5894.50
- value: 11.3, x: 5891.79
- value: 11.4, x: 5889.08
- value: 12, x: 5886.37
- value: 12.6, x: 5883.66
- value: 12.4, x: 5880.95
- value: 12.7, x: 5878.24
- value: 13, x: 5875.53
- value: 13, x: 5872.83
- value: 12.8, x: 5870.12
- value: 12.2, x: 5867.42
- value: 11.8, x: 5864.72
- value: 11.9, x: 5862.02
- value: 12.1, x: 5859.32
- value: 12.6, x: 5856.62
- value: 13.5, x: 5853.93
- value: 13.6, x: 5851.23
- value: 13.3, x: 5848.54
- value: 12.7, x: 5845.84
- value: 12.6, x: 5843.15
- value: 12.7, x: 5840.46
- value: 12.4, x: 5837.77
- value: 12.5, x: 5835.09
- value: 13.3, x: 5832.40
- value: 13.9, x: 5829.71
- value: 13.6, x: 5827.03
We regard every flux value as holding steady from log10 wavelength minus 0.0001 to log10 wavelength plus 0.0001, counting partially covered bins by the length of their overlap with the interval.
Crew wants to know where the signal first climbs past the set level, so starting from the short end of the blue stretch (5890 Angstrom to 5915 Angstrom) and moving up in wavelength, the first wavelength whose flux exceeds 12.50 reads 5910.81 Angstrom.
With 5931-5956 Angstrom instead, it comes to 5935.36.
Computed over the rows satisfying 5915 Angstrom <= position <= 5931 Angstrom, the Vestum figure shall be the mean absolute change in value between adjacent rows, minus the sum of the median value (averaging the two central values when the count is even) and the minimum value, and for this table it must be -23.7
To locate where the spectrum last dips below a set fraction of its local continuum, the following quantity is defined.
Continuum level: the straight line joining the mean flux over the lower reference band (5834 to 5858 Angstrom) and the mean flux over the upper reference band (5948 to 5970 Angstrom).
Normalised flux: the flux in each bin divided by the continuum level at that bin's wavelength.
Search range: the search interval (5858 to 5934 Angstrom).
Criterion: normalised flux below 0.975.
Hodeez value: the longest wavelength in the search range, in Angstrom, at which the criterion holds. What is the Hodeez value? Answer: 5932.63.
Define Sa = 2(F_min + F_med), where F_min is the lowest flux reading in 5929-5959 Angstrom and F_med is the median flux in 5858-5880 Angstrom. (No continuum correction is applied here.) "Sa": 48.5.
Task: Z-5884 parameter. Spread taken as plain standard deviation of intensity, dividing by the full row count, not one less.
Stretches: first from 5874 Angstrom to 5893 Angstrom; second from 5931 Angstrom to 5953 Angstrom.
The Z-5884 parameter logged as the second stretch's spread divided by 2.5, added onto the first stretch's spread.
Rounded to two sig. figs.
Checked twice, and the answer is 0.73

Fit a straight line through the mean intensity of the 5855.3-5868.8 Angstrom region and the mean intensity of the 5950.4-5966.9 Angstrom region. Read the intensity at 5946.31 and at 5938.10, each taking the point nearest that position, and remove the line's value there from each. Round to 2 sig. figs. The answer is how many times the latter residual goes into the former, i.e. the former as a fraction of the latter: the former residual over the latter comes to 2.7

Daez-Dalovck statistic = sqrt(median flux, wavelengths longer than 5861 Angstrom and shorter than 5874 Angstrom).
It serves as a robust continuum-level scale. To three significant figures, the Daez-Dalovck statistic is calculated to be 3.49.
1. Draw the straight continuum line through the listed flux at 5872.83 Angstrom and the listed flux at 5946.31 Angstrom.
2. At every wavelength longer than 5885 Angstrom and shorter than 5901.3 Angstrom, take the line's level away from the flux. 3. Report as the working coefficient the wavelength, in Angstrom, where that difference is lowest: 5891.79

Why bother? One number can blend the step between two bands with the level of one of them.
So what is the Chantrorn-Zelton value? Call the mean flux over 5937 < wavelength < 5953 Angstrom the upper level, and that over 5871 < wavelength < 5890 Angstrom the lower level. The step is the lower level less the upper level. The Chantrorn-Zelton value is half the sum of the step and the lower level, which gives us 6.4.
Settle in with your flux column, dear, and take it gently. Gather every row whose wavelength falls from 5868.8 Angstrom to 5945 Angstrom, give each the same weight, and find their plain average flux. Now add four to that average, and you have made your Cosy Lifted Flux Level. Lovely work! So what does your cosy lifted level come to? 16.4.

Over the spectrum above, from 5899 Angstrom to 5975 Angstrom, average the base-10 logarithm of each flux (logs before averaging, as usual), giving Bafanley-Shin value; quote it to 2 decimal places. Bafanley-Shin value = 1.10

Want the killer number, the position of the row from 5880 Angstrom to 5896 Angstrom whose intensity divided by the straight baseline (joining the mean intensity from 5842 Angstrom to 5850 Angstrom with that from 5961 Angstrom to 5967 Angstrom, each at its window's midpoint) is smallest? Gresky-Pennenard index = 5894.50 Angstrom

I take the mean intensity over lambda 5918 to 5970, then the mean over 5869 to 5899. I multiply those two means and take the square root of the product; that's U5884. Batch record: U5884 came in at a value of 12.5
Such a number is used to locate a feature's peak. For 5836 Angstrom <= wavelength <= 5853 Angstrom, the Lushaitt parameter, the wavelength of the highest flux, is 5851.23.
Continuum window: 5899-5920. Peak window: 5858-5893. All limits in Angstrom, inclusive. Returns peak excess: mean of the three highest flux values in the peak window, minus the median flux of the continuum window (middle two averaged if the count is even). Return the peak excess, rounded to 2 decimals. 0.58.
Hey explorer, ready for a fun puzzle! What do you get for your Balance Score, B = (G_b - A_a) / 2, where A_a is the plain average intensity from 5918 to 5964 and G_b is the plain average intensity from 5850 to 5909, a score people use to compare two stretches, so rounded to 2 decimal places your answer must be -0.17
